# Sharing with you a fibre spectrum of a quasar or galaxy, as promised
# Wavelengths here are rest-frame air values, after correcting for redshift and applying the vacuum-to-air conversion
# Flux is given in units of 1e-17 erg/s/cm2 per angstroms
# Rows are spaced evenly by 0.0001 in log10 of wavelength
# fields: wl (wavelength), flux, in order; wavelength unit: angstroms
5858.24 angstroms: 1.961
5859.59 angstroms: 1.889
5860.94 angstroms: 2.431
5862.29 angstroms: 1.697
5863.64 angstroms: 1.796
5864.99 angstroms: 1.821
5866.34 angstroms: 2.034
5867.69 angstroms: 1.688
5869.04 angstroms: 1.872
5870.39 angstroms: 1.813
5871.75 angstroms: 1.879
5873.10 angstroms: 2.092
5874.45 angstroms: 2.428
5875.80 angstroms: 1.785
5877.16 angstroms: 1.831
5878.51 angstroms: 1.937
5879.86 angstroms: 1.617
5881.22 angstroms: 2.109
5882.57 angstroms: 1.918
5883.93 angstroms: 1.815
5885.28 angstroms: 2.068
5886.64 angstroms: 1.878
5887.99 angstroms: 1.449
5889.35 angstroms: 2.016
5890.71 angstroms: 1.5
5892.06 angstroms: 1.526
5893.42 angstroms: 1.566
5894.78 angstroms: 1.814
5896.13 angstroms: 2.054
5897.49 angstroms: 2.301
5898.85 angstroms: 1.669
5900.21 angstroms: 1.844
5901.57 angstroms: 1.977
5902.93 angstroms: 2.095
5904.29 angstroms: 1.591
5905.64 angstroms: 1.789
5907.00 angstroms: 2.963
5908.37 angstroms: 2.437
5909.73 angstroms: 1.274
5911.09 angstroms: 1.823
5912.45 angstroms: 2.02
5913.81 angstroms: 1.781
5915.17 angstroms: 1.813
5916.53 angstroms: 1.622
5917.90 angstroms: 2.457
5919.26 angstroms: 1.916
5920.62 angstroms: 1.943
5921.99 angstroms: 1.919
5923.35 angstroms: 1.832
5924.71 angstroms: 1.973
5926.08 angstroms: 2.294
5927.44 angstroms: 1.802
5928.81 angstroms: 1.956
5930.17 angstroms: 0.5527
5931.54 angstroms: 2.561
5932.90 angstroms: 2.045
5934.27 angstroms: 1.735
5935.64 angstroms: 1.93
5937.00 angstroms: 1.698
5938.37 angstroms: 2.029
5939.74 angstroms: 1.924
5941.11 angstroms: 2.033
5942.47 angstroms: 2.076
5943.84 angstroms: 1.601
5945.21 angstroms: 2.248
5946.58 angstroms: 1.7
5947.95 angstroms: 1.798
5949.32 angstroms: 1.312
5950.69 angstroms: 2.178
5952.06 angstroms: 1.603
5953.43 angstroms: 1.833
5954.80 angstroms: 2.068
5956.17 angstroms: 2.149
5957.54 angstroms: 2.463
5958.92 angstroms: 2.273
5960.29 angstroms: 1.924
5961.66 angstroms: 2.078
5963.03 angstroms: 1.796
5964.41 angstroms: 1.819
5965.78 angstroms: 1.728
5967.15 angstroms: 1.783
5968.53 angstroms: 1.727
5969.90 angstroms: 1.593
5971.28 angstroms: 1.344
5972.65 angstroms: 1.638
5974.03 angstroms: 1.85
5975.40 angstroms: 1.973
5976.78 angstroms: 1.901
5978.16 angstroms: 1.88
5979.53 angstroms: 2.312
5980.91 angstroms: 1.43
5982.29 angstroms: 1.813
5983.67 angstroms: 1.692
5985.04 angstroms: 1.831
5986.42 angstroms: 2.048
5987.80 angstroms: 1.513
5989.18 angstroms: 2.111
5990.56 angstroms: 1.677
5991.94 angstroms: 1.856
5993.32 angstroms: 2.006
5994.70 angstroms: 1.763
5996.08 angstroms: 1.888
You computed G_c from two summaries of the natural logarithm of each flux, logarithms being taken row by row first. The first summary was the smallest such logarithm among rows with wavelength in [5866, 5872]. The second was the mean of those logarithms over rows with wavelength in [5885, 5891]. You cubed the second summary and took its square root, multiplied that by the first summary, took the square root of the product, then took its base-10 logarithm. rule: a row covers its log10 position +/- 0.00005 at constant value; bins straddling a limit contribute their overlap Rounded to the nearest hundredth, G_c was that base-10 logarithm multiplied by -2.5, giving 0.81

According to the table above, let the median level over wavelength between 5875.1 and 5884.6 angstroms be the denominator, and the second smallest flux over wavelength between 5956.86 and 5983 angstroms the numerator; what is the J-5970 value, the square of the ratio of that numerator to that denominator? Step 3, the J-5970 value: 0.610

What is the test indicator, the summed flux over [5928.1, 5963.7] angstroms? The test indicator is 50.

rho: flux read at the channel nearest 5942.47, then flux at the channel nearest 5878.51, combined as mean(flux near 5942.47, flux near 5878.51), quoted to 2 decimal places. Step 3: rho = 2.01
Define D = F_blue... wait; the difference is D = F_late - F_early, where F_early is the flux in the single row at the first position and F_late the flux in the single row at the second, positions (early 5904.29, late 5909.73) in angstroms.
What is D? -0.3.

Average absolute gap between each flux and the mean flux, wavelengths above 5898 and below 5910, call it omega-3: 0.36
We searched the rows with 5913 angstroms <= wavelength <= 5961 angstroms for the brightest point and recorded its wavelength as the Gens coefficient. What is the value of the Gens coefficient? 5931.54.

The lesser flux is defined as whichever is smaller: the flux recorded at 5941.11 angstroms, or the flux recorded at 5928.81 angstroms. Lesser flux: 1.96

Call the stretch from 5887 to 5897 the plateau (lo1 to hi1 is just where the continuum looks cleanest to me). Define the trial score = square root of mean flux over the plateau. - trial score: 1.31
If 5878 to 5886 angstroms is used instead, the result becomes 1.38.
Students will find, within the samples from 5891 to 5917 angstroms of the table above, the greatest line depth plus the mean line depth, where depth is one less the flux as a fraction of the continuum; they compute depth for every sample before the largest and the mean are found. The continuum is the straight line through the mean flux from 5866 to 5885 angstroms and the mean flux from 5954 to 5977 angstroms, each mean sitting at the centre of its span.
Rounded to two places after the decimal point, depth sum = 0.34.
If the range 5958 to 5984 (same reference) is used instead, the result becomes 0.32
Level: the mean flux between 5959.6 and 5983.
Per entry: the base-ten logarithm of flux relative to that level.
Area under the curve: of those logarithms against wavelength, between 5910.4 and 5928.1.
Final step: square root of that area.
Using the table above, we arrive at 0.73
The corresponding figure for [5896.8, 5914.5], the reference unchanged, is 0.72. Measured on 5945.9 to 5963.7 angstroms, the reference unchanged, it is 0.69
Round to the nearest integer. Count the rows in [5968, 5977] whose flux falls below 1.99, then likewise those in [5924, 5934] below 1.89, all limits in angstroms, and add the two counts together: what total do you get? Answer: 9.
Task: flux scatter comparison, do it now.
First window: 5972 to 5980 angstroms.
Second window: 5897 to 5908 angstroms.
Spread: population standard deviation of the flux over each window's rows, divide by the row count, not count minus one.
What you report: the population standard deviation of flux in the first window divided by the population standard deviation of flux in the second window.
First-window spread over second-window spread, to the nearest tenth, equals 0.5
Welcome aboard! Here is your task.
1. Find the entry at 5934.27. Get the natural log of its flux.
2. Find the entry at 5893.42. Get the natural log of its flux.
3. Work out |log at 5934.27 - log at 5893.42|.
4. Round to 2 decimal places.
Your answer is 0.10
